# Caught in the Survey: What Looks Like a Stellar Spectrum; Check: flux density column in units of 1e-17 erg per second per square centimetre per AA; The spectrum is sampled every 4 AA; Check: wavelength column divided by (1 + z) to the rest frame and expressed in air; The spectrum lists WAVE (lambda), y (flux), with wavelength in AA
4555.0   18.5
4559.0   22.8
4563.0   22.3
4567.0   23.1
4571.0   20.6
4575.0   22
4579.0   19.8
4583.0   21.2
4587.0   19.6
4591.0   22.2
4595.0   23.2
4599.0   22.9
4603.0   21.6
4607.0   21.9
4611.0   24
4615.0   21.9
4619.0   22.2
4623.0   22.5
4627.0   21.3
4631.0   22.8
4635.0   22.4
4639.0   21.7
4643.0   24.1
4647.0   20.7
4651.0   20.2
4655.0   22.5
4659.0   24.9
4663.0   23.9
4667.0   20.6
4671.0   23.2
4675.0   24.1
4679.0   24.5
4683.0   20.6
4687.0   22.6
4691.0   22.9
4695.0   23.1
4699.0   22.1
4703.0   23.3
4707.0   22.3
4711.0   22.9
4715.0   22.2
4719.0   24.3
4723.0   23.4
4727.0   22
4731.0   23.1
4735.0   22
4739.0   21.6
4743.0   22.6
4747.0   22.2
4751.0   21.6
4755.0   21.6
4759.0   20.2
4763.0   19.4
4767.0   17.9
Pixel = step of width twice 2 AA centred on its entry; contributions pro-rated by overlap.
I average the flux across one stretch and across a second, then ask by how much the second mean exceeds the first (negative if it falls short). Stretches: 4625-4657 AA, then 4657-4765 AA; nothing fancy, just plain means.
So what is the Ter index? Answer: 0.5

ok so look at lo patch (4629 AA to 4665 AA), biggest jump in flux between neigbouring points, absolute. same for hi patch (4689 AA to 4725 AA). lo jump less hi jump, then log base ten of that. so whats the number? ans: 0.11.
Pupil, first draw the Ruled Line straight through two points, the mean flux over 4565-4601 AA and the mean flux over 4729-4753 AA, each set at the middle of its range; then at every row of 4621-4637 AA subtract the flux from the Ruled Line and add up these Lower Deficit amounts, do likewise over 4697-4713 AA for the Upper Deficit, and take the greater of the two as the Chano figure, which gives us -1.9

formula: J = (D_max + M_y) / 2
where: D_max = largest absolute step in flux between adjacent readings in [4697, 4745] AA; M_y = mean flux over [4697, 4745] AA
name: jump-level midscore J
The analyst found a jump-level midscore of 12.4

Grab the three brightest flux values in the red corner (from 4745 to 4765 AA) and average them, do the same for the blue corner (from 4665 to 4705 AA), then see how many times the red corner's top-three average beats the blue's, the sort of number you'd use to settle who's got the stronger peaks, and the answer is 0.910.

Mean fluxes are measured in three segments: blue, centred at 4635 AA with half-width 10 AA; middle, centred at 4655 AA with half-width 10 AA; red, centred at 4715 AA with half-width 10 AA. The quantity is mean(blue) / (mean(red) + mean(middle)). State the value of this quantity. 0.494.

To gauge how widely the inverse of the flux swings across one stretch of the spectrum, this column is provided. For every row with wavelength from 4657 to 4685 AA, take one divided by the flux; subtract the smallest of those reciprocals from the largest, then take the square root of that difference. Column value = 0.092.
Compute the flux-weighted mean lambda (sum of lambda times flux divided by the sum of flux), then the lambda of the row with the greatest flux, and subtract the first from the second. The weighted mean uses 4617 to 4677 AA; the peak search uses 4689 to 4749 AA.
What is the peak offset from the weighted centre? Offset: 71.7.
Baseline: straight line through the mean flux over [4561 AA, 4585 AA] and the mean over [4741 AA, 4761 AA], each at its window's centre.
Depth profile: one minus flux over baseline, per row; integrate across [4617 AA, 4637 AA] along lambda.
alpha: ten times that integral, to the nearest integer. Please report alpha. -6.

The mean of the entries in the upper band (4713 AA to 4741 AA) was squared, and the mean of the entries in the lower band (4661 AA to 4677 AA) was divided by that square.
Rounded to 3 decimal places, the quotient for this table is 0.045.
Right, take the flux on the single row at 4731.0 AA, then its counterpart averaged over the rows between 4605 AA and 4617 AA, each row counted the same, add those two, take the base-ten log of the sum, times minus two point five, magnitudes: -4.15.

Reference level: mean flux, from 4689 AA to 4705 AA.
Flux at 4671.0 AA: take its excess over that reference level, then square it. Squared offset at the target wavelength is 0.1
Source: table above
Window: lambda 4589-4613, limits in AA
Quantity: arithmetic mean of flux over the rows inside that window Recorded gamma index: 22.6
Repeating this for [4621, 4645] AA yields 22.5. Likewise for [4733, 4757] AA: 21.9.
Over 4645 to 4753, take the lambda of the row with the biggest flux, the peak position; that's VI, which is 4659.0 AA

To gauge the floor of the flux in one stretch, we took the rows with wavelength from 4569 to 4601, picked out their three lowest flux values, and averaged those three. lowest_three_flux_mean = 20.0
